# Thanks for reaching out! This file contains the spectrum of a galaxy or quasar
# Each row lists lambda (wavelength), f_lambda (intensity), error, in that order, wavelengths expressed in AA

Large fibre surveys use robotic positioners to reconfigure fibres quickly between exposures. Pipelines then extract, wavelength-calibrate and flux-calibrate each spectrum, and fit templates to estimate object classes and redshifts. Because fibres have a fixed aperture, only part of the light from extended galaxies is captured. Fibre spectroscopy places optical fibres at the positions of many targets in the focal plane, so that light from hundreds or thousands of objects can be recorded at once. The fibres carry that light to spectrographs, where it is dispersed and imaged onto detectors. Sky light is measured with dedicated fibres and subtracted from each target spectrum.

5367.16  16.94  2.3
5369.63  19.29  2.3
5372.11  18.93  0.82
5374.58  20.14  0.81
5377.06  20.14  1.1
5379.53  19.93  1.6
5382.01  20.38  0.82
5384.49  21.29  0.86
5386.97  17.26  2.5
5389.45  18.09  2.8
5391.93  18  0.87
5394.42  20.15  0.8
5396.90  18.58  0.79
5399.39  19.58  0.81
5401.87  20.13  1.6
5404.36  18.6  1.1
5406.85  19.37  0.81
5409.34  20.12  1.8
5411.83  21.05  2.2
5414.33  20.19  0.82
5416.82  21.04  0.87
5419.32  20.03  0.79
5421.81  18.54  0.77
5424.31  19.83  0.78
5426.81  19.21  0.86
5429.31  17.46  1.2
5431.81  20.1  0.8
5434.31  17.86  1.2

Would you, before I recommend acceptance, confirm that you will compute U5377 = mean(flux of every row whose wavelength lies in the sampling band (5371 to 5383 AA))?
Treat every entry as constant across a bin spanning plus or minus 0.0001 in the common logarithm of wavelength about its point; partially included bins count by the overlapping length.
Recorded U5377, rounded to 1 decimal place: 19.9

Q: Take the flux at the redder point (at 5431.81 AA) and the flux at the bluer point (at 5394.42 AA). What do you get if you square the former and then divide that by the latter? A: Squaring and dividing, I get 20.1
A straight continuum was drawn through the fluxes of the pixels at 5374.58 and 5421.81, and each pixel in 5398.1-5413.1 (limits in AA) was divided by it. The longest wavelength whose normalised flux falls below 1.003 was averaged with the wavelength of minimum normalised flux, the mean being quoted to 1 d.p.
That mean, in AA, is 5404.4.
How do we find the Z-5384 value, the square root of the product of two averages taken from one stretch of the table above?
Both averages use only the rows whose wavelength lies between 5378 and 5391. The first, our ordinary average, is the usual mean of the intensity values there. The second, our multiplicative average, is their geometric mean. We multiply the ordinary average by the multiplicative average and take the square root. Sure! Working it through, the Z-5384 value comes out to 19.4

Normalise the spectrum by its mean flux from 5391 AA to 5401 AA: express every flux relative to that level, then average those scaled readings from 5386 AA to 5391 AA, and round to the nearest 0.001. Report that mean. 0.926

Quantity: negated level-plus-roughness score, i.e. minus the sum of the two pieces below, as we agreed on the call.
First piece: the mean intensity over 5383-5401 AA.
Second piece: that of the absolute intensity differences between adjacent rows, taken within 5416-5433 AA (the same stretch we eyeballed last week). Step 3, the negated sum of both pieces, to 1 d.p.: -20.5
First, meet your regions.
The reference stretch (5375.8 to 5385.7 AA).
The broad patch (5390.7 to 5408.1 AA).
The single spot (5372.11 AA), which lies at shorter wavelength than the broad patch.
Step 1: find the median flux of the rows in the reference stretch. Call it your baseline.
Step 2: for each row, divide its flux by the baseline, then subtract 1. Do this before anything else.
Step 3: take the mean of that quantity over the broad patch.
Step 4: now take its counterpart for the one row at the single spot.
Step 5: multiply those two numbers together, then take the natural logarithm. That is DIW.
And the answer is -5.7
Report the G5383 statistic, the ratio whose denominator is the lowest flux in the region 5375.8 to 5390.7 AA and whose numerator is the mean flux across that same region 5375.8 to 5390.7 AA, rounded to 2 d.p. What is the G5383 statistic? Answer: 1.13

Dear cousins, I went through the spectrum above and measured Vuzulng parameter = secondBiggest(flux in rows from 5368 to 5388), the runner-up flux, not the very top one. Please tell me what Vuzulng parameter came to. 20.38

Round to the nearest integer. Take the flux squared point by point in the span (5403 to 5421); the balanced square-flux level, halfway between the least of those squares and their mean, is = 374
